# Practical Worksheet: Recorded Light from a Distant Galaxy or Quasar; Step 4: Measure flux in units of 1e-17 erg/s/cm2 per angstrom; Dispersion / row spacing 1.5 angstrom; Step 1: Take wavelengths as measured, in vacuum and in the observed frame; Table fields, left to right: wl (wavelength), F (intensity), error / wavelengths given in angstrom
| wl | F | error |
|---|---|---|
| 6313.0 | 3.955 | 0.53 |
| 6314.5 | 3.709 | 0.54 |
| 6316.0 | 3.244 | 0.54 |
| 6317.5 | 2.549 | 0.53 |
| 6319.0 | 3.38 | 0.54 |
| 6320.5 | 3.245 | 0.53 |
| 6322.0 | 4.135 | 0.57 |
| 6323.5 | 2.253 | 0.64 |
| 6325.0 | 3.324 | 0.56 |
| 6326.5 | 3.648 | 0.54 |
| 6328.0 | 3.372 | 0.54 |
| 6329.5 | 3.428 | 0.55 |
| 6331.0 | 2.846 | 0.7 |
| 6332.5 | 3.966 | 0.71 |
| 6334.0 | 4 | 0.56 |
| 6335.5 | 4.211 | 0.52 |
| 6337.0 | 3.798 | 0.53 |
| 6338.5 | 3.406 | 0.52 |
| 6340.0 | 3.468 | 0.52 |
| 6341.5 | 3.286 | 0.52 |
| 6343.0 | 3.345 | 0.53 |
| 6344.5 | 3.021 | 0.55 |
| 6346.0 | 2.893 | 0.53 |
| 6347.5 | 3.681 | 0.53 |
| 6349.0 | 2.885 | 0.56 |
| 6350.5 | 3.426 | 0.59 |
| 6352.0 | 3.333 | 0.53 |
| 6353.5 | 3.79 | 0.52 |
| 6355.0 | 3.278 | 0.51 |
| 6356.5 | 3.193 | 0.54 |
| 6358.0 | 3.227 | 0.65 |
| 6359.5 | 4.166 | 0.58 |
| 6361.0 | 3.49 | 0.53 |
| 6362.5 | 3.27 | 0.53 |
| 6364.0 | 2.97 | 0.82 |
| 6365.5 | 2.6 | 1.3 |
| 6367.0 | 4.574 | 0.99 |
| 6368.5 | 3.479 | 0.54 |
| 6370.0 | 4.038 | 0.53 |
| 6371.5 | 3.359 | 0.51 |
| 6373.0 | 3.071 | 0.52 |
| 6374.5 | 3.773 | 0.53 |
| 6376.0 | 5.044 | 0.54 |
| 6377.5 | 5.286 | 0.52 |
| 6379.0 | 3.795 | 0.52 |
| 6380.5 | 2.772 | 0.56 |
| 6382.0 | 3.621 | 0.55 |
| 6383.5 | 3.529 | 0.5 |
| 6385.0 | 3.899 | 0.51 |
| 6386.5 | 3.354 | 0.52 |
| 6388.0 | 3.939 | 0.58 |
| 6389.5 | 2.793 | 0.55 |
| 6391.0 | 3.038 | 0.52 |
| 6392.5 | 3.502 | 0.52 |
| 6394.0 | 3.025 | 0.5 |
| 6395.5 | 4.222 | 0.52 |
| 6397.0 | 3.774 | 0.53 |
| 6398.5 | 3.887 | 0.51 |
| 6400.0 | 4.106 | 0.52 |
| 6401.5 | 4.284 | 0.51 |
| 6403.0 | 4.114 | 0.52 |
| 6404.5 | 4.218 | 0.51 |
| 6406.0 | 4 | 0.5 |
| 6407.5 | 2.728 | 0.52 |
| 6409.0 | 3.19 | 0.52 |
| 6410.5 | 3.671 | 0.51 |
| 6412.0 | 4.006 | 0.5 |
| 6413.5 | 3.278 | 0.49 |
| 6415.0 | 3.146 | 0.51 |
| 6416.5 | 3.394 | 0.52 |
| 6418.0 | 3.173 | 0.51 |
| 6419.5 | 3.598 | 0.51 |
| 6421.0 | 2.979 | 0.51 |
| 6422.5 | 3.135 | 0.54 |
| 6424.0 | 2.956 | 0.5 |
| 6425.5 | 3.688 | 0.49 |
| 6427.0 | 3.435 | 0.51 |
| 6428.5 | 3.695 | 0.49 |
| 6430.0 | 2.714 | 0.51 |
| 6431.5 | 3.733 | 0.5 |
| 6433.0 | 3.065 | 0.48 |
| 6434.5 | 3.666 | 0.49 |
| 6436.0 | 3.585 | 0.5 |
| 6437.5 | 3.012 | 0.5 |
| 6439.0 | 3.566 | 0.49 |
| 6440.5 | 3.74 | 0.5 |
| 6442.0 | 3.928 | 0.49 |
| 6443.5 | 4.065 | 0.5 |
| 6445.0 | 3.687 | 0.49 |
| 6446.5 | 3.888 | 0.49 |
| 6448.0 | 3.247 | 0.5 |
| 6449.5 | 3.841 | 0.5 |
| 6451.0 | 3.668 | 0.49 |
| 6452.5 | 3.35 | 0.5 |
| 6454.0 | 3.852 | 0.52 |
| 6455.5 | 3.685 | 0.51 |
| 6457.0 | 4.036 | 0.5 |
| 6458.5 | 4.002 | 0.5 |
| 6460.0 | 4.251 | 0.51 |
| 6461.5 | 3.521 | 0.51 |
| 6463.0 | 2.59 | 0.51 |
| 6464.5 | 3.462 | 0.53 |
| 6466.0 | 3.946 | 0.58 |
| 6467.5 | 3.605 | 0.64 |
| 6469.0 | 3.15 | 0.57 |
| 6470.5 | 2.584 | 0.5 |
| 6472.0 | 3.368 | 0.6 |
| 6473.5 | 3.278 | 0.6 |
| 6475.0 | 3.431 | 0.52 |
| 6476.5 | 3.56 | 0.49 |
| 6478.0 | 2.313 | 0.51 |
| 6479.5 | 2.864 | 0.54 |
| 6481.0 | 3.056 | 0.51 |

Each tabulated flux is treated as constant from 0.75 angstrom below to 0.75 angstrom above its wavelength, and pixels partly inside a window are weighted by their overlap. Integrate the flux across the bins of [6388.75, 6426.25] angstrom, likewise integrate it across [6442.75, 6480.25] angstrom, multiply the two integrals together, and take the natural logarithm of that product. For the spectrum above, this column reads 9.76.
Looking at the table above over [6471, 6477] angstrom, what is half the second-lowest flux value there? 1.68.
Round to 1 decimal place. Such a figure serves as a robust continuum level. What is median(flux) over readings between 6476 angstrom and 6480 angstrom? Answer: 2.9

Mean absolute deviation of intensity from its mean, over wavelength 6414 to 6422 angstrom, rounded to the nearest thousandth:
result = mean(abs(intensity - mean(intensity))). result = 0.190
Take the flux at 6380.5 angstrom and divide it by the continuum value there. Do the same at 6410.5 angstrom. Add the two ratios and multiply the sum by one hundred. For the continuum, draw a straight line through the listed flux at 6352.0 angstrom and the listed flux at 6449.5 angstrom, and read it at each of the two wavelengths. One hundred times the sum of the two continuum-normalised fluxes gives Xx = 181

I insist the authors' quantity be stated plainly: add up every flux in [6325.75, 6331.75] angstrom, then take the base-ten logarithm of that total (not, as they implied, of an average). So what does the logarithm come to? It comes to 1.12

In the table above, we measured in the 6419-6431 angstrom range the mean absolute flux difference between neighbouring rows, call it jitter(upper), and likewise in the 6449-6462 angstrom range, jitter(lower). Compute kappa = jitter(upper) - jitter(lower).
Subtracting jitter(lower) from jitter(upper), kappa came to 0.14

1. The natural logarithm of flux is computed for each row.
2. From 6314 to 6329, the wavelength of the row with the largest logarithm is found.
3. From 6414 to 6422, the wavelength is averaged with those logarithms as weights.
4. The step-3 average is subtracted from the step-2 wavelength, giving -96.0 angstrom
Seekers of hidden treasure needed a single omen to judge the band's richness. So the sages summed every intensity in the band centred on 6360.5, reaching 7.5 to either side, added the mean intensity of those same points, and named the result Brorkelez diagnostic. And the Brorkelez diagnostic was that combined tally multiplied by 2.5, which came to 95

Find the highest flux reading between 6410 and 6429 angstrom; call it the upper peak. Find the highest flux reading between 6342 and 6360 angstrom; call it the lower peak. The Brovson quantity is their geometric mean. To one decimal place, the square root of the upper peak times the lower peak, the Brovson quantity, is 4.1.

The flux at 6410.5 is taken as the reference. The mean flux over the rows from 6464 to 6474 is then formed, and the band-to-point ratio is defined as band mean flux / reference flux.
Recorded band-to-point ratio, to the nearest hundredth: 0.91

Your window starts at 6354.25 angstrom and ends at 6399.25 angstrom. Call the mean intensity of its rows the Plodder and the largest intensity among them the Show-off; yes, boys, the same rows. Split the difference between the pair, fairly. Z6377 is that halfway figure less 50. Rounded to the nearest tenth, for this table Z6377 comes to -45.6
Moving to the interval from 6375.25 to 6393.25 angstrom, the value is -45.5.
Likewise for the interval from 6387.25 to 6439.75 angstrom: -46.1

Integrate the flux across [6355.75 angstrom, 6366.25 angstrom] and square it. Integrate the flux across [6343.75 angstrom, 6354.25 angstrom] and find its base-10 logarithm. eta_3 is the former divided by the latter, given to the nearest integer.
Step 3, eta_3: 768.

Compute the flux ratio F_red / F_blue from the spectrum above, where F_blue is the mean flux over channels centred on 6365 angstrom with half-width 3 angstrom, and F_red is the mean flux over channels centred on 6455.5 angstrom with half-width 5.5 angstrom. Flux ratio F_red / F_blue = 1.14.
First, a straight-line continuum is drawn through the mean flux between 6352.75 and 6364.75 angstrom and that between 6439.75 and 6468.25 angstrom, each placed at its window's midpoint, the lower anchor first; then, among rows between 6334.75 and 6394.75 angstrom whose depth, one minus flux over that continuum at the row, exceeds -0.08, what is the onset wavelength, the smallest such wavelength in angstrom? 6338.5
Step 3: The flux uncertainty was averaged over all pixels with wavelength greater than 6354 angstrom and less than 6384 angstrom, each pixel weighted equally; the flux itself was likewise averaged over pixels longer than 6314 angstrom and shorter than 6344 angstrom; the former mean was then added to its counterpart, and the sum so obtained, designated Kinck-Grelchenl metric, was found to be 4.04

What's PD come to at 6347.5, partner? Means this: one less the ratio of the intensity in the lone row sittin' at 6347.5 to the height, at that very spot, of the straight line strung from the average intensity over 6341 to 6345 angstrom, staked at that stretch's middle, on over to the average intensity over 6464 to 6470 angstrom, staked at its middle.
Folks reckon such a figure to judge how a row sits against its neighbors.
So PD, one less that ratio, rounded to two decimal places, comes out -0.14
